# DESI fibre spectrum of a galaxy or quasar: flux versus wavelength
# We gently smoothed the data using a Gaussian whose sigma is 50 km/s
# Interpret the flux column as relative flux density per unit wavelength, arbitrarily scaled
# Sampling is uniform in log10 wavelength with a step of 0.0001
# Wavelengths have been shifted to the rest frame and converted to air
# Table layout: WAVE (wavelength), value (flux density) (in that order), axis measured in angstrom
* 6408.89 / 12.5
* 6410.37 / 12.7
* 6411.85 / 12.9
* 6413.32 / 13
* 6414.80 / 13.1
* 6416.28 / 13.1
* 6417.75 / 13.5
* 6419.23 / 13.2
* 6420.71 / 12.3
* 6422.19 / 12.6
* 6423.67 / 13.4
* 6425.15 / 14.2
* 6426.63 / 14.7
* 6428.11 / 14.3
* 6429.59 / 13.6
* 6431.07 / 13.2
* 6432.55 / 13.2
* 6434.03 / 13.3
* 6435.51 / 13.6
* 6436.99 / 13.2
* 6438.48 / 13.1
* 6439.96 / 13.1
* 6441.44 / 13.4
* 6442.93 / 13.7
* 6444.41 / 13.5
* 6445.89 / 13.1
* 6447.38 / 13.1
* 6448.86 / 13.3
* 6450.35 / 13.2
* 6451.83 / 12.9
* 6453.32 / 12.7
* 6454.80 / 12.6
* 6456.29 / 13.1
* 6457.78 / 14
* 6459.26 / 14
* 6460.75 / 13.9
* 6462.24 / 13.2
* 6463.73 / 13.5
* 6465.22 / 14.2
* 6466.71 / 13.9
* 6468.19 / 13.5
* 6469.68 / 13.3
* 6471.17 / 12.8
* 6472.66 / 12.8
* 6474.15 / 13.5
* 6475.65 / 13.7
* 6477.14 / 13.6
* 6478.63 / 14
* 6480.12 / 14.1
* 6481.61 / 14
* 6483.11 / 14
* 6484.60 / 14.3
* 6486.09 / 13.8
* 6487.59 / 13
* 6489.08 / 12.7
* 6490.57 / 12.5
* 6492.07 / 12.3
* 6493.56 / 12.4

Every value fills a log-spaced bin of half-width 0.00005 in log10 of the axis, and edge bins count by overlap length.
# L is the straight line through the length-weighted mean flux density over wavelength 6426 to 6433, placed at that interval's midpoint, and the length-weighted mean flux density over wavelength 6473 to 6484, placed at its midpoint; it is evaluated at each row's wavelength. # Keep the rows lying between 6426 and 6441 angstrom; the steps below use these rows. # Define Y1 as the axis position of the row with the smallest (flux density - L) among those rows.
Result 6438.48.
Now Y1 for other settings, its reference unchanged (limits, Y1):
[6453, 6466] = 6454.80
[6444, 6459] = 6454.80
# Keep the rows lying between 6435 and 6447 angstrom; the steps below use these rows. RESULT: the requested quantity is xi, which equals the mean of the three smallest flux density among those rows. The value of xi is 13.1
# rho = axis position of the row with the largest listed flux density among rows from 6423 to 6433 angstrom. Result 6426.63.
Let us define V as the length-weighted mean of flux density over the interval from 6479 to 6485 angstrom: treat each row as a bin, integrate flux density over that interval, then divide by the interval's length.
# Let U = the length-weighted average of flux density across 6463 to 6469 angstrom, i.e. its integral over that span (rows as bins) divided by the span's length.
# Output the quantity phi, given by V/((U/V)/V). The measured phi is 203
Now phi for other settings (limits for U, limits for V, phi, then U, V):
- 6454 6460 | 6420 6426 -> 169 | 13.4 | 13.2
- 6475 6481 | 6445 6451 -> 165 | 13.9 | 13.2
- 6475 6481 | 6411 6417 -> 159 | 13.9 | 13.0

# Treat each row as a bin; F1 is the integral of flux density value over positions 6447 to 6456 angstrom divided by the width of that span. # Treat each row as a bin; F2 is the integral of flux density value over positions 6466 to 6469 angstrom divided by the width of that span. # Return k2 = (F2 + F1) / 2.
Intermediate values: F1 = 13.0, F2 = 13.7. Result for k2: 13.4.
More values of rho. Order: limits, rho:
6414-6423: 6417.75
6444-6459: 6457.78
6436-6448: 6442.93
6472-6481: 6480.12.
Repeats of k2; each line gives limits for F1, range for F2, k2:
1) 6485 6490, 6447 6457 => 13.1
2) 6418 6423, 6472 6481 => 13.2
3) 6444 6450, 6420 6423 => 12.8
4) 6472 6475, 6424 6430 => 13.7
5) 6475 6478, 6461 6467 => 13.7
